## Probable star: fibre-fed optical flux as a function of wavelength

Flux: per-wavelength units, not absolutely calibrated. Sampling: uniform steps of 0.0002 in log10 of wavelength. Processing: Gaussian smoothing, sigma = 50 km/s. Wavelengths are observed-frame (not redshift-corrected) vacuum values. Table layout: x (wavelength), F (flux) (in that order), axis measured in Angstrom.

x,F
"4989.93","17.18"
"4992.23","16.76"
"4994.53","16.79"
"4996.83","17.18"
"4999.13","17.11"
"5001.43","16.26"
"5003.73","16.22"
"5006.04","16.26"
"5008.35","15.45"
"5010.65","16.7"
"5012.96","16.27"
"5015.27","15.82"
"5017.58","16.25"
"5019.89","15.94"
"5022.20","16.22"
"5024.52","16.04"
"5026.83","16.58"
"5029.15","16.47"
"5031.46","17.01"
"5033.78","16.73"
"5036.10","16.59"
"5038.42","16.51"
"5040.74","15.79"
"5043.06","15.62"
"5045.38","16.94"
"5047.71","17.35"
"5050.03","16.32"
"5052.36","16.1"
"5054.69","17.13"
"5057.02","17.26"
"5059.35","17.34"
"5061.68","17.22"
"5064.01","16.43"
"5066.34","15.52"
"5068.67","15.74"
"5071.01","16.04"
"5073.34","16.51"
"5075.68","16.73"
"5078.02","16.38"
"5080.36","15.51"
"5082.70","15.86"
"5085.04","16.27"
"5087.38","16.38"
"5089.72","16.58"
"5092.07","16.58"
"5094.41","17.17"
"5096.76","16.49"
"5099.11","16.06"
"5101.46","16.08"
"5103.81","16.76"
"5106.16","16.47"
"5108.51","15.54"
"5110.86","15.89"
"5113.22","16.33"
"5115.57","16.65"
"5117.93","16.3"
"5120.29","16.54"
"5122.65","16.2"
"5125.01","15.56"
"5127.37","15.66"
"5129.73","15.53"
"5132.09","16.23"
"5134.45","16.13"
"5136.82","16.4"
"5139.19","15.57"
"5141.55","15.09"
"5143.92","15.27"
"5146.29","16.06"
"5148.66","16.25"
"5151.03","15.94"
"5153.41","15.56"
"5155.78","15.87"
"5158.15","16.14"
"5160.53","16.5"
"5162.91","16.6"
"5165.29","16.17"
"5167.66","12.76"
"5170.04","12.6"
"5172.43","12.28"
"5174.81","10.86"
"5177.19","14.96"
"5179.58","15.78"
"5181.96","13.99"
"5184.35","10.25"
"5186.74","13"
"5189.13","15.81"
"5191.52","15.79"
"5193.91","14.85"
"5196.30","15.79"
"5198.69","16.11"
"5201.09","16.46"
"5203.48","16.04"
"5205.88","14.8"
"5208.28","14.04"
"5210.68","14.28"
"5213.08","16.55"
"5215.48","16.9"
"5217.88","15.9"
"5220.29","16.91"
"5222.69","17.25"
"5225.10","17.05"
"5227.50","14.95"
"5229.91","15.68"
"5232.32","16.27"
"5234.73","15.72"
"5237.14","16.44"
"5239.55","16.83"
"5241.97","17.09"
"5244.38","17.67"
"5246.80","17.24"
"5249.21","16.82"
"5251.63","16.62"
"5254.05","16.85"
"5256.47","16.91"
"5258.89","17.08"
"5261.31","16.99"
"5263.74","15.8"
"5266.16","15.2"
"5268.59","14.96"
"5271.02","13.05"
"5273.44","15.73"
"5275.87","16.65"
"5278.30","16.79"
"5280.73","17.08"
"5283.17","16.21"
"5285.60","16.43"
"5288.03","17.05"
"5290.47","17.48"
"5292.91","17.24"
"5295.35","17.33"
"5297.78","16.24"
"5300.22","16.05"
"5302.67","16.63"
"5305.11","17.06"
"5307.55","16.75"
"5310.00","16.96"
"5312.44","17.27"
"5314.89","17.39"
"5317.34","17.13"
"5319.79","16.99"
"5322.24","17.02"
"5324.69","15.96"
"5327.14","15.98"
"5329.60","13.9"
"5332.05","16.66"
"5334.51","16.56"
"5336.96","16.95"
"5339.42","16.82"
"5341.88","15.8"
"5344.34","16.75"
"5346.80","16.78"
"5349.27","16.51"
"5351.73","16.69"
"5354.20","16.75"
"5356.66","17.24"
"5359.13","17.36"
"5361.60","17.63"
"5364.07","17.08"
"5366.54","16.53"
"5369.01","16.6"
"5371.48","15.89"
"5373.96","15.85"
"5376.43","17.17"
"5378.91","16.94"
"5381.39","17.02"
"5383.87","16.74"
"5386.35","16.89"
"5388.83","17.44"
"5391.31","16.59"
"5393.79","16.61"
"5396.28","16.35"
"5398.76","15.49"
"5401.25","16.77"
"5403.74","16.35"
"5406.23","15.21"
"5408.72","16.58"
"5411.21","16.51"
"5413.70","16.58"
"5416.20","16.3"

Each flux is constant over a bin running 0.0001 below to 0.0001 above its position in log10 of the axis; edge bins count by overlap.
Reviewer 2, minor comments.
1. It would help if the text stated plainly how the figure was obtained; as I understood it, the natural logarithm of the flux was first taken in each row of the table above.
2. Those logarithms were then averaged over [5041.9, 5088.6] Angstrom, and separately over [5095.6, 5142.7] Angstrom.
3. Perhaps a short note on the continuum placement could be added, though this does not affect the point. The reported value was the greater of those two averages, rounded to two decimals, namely 2.80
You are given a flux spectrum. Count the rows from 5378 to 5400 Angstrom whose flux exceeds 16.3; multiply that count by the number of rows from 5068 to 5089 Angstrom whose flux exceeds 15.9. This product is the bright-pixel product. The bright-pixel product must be 48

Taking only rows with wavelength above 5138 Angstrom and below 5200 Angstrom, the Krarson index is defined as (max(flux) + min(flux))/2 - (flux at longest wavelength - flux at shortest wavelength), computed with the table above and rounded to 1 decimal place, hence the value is 12.9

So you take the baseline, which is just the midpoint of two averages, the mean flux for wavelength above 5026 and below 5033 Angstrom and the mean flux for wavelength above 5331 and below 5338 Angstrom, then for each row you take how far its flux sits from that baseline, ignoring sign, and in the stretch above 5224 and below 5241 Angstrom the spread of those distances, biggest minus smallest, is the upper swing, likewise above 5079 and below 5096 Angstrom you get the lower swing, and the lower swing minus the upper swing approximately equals -0.6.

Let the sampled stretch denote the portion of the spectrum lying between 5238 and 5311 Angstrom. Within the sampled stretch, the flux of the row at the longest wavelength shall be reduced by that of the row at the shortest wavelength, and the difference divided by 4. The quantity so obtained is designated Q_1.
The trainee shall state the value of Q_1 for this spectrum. 0.0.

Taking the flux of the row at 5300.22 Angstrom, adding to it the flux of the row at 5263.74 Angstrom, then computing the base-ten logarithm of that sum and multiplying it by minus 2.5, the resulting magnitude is -3.76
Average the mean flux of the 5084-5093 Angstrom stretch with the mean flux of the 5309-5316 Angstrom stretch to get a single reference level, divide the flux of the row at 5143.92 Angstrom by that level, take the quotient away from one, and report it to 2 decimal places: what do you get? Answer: 0.09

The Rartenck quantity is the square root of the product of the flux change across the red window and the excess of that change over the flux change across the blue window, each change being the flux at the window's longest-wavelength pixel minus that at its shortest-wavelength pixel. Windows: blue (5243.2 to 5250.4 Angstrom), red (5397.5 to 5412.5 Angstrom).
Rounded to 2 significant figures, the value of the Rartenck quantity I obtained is 1.4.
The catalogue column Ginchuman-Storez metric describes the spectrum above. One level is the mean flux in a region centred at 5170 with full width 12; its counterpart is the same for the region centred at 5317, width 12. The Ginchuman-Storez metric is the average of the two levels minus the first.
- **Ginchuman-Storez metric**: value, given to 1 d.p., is 2.1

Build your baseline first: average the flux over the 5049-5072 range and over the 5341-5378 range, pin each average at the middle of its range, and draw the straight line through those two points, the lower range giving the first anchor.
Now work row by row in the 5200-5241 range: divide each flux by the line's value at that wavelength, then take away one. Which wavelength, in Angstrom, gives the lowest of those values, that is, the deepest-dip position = 5208.28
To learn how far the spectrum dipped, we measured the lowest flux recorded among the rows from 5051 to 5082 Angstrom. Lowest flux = 15.51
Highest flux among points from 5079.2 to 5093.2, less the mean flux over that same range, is 0.38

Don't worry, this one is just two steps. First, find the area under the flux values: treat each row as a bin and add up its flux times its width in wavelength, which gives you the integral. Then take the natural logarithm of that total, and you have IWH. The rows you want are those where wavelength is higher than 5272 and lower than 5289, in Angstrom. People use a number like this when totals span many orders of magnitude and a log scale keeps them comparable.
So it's 5.64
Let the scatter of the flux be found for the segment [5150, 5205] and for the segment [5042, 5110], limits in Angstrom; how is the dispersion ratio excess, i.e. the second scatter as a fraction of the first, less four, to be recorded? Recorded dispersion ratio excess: -3.70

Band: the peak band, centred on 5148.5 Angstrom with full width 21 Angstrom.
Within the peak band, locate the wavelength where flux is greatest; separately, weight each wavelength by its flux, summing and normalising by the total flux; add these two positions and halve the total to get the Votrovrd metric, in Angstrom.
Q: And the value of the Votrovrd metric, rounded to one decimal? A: 5148.7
